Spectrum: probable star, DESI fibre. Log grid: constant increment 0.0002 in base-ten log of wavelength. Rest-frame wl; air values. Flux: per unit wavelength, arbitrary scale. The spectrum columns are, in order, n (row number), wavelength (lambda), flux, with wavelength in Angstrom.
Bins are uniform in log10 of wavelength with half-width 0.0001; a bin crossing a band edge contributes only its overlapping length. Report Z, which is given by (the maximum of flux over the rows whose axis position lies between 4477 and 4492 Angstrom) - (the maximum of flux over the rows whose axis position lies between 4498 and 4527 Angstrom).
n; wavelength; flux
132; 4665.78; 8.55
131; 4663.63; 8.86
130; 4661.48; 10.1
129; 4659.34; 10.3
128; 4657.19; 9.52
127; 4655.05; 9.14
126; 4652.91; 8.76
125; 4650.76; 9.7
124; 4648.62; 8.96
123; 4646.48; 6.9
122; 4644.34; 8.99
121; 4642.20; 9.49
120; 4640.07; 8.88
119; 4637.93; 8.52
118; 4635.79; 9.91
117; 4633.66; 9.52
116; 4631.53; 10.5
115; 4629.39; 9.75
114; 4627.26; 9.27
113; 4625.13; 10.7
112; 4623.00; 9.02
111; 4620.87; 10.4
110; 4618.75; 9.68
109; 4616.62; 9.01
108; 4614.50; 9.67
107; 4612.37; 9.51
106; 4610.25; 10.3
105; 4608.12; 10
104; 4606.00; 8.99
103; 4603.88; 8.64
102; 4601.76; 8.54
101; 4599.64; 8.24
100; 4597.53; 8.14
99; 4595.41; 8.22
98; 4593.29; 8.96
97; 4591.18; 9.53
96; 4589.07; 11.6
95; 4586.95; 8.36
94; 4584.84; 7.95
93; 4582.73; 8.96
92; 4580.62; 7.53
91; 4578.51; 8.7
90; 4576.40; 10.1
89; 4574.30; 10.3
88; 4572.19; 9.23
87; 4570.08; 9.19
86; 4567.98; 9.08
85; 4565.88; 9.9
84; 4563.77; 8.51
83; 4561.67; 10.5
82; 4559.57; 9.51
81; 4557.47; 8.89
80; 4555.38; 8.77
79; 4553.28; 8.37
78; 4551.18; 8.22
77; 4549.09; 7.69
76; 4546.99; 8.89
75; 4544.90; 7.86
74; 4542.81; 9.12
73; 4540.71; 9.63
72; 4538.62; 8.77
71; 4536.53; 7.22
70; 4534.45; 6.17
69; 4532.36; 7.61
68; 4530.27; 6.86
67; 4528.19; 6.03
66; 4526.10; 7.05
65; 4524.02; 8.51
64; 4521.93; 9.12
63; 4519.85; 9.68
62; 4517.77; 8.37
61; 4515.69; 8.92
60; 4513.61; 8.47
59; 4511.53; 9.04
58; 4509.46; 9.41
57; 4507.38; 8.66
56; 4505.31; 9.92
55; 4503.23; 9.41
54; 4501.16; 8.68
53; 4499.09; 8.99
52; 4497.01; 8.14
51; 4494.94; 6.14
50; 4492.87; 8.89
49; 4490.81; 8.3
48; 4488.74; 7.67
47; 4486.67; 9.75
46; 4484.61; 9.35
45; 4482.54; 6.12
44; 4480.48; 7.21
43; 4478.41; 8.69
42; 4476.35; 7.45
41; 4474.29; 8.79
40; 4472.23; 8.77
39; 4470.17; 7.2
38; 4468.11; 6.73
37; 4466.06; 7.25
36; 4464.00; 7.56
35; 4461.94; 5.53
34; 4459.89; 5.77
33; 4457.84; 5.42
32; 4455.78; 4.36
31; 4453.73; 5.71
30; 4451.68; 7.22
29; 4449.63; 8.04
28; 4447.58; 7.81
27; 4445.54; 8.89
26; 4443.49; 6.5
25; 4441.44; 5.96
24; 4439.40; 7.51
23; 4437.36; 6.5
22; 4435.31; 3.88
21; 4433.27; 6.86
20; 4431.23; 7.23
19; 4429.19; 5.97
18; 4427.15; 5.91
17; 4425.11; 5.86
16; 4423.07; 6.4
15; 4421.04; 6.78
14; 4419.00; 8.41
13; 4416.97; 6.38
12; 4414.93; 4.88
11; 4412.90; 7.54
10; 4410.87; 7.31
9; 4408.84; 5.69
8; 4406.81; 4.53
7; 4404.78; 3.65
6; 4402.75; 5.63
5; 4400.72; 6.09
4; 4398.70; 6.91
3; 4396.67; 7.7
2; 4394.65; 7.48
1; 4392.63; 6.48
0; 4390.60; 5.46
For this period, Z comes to -0.2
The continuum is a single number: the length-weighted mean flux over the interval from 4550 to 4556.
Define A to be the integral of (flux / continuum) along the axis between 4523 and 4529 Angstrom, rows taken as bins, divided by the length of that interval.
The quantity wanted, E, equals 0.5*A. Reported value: 0.43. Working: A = 0.86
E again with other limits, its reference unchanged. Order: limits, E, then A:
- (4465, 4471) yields 0.42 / 0.84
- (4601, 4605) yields 0.51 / 1.02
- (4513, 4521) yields 0.53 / 1.06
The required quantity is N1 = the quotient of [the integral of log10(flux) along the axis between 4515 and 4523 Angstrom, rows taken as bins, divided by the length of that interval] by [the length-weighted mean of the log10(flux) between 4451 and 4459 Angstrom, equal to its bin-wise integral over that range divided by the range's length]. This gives 1.29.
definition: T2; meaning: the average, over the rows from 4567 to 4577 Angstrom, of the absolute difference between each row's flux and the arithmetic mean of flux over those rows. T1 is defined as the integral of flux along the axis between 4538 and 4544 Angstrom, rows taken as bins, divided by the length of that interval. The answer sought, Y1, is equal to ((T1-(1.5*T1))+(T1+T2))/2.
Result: 2.54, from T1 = 9.2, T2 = 0.50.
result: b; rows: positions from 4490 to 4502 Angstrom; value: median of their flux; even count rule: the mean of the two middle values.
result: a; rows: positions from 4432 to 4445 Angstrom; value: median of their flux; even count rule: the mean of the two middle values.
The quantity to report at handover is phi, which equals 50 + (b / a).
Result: 51.3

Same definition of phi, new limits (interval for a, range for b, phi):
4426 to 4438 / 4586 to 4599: 51.4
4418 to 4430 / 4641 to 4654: 51.5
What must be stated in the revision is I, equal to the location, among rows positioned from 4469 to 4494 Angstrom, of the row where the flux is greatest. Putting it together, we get 4486.67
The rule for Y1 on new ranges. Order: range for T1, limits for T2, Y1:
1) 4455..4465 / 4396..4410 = 1.93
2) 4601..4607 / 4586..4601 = 2.63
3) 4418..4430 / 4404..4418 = 2.23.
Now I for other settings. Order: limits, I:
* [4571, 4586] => 4574.30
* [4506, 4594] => 4589.07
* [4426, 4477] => 4445.54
